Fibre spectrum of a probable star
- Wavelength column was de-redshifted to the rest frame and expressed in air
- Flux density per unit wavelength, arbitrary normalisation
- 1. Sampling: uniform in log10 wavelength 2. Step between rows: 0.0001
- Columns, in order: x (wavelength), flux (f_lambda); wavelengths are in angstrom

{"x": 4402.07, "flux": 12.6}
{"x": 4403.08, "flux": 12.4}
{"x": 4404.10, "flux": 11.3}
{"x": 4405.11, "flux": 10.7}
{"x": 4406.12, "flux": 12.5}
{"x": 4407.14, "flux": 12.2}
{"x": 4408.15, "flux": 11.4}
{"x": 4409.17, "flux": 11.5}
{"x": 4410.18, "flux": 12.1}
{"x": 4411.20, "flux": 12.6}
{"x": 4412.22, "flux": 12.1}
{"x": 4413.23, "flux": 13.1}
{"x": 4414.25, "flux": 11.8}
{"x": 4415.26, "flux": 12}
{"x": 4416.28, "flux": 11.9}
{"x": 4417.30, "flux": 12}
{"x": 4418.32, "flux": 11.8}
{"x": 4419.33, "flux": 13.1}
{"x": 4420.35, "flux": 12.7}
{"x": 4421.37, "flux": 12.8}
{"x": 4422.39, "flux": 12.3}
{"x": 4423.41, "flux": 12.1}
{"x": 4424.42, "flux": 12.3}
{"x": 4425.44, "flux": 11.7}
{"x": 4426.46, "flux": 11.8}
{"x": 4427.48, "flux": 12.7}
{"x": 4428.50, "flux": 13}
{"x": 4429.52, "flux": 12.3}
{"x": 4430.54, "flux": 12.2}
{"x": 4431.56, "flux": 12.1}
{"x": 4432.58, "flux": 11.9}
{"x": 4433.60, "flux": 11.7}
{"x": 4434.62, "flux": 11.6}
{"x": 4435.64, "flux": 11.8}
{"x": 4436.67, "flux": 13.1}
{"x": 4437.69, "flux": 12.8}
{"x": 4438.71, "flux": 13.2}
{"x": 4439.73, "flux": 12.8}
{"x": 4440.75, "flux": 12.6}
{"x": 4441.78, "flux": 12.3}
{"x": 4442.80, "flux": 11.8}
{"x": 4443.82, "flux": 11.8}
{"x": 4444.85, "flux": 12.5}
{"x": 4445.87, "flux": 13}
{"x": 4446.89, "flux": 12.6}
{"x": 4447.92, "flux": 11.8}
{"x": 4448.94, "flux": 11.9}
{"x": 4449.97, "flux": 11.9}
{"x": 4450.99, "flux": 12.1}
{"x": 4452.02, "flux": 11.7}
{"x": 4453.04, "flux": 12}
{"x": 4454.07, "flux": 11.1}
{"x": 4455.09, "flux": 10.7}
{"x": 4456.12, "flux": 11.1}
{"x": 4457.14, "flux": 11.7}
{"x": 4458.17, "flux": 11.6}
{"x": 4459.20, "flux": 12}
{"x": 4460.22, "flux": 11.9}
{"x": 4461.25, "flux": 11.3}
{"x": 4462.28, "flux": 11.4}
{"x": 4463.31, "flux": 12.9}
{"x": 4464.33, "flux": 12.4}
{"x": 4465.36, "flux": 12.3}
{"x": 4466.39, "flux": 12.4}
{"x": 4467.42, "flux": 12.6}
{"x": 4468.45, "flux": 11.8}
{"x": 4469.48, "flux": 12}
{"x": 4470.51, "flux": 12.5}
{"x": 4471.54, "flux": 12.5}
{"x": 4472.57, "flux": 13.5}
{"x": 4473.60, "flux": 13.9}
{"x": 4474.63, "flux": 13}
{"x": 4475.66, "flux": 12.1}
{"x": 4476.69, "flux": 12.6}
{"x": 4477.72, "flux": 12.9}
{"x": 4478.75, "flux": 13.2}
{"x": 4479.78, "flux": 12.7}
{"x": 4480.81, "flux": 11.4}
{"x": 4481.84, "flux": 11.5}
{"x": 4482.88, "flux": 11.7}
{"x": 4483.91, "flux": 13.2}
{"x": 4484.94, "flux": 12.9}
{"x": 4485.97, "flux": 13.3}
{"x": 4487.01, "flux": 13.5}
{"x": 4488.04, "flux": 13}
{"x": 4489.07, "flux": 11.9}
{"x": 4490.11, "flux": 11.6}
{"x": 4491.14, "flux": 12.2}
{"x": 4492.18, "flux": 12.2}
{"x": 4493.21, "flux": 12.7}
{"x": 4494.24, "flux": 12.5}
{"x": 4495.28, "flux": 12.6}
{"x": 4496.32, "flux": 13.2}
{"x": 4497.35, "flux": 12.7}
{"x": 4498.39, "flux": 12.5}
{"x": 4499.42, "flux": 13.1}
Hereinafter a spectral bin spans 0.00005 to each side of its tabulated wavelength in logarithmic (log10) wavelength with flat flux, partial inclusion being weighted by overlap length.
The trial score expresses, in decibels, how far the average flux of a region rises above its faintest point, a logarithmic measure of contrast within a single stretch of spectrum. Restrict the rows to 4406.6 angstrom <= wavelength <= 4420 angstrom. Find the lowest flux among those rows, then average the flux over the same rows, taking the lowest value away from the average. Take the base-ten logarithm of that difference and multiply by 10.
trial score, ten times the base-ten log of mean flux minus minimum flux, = -1.4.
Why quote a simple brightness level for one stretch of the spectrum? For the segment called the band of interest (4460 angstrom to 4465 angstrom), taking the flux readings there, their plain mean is 12.0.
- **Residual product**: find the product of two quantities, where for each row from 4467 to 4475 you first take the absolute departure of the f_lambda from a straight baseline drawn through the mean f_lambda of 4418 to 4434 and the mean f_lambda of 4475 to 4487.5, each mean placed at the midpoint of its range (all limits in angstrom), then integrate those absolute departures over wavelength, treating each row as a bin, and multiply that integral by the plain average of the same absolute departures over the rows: 2.2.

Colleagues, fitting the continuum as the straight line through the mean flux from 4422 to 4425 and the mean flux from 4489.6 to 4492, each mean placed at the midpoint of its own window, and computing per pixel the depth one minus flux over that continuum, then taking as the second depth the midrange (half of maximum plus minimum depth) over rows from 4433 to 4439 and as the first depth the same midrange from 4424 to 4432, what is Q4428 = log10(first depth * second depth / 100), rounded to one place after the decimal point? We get -5.7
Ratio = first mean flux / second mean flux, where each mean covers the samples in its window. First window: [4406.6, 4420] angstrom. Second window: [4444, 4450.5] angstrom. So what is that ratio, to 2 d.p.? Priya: 0.99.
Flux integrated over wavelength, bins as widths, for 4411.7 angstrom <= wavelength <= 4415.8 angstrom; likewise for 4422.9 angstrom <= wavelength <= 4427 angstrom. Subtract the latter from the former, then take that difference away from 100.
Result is 99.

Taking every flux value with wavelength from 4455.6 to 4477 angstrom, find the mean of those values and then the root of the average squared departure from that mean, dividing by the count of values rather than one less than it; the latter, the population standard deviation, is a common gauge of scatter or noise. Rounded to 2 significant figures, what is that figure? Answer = 0.68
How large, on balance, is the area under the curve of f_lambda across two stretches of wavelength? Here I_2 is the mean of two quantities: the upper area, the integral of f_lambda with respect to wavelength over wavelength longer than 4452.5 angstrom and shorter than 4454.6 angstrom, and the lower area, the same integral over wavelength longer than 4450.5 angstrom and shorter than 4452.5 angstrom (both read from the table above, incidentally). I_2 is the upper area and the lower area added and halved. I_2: 24.0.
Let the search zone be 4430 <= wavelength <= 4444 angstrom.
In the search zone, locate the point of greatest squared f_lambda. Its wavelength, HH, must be 4438.71 angstrom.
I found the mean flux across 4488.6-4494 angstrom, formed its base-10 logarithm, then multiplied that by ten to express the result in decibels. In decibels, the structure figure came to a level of 10.84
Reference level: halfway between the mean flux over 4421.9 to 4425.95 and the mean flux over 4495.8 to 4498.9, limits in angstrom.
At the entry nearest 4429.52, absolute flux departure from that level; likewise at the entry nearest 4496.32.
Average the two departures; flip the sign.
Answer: -0.45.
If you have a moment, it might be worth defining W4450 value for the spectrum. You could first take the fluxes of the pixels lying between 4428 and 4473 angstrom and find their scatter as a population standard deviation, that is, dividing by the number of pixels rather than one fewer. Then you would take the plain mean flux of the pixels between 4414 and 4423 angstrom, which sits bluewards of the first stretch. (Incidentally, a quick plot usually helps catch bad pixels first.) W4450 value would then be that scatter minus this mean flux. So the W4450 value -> -11.7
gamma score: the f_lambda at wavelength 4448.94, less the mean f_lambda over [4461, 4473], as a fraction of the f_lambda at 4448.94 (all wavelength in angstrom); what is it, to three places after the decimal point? -0.034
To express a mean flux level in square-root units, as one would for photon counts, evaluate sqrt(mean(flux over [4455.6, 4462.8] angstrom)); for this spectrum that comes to 3.40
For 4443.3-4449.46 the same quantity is 3.50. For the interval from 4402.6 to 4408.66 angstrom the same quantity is 3.43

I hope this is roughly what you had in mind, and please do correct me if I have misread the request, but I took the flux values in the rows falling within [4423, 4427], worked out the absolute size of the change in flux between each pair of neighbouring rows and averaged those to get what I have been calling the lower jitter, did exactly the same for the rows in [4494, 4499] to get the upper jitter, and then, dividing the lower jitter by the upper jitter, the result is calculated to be 0.86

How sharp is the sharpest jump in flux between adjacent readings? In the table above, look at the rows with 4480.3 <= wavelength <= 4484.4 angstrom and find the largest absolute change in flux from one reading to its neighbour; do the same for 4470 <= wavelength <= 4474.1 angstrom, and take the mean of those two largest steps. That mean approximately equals 1.25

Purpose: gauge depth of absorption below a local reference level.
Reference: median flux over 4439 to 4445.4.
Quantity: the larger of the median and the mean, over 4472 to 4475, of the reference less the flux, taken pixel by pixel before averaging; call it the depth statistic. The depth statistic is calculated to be -1.1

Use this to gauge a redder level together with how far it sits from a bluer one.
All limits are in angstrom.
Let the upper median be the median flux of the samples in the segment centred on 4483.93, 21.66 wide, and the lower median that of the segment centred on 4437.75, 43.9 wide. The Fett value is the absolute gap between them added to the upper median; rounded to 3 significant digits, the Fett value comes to 13.4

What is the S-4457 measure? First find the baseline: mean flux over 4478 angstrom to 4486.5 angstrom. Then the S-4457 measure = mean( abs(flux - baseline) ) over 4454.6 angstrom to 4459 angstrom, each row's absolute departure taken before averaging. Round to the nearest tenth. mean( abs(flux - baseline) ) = 1.2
